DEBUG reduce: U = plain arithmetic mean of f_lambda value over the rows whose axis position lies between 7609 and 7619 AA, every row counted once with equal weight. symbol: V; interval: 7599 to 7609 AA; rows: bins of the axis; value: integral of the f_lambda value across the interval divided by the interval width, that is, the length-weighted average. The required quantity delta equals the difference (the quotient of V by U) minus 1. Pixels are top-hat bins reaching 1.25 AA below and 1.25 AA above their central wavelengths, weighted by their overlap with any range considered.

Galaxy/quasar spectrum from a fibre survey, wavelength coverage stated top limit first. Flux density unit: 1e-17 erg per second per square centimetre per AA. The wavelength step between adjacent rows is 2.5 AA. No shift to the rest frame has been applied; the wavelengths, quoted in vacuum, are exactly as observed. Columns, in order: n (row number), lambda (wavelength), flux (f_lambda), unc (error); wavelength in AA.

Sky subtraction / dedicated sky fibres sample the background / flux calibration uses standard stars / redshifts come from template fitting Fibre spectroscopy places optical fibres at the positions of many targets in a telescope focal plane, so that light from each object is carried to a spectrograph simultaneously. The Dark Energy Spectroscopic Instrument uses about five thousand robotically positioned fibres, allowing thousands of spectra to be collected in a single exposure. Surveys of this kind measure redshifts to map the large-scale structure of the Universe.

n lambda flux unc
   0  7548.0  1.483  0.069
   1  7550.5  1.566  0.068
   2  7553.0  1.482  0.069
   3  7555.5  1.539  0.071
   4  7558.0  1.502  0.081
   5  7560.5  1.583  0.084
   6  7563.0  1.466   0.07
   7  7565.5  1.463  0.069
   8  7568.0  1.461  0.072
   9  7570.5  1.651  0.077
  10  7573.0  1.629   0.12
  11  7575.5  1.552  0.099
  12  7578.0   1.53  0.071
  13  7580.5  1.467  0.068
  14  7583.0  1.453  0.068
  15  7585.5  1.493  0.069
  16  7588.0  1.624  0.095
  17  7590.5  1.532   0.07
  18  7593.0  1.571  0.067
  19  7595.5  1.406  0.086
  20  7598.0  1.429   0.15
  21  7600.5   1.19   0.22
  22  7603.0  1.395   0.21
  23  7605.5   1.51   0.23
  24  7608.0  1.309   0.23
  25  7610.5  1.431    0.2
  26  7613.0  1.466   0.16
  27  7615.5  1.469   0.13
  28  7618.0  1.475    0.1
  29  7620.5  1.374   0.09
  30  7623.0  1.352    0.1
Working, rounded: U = 1.46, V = 1.35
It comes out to -0.07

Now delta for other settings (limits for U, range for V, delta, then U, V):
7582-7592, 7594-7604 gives -0.11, 1.53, 1.36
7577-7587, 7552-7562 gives 0.03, 1.49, 1.53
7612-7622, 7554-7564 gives 0.05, 1.45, 1.52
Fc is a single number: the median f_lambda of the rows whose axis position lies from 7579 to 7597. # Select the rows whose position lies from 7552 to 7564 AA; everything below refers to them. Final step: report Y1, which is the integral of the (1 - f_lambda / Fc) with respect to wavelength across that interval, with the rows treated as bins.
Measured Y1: -0.19 AA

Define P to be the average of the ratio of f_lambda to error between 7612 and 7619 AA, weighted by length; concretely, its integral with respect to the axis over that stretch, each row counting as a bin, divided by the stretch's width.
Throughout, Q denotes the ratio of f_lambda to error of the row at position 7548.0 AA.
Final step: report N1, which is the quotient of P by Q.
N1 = 0.5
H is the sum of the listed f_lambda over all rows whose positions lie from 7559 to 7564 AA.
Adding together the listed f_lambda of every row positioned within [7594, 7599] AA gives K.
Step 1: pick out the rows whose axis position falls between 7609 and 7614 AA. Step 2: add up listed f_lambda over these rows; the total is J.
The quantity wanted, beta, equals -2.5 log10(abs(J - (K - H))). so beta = -1.23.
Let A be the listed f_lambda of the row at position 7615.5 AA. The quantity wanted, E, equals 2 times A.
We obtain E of 2.94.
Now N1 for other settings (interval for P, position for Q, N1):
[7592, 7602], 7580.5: 0.6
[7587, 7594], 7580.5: 1.0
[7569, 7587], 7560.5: 1.0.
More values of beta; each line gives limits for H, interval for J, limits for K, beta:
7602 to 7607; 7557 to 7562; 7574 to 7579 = -1.16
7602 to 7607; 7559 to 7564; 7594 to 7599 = -1.24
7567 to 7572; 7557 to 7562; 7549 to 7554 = -1.25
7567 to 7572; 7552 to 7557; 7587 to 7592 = -1.18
